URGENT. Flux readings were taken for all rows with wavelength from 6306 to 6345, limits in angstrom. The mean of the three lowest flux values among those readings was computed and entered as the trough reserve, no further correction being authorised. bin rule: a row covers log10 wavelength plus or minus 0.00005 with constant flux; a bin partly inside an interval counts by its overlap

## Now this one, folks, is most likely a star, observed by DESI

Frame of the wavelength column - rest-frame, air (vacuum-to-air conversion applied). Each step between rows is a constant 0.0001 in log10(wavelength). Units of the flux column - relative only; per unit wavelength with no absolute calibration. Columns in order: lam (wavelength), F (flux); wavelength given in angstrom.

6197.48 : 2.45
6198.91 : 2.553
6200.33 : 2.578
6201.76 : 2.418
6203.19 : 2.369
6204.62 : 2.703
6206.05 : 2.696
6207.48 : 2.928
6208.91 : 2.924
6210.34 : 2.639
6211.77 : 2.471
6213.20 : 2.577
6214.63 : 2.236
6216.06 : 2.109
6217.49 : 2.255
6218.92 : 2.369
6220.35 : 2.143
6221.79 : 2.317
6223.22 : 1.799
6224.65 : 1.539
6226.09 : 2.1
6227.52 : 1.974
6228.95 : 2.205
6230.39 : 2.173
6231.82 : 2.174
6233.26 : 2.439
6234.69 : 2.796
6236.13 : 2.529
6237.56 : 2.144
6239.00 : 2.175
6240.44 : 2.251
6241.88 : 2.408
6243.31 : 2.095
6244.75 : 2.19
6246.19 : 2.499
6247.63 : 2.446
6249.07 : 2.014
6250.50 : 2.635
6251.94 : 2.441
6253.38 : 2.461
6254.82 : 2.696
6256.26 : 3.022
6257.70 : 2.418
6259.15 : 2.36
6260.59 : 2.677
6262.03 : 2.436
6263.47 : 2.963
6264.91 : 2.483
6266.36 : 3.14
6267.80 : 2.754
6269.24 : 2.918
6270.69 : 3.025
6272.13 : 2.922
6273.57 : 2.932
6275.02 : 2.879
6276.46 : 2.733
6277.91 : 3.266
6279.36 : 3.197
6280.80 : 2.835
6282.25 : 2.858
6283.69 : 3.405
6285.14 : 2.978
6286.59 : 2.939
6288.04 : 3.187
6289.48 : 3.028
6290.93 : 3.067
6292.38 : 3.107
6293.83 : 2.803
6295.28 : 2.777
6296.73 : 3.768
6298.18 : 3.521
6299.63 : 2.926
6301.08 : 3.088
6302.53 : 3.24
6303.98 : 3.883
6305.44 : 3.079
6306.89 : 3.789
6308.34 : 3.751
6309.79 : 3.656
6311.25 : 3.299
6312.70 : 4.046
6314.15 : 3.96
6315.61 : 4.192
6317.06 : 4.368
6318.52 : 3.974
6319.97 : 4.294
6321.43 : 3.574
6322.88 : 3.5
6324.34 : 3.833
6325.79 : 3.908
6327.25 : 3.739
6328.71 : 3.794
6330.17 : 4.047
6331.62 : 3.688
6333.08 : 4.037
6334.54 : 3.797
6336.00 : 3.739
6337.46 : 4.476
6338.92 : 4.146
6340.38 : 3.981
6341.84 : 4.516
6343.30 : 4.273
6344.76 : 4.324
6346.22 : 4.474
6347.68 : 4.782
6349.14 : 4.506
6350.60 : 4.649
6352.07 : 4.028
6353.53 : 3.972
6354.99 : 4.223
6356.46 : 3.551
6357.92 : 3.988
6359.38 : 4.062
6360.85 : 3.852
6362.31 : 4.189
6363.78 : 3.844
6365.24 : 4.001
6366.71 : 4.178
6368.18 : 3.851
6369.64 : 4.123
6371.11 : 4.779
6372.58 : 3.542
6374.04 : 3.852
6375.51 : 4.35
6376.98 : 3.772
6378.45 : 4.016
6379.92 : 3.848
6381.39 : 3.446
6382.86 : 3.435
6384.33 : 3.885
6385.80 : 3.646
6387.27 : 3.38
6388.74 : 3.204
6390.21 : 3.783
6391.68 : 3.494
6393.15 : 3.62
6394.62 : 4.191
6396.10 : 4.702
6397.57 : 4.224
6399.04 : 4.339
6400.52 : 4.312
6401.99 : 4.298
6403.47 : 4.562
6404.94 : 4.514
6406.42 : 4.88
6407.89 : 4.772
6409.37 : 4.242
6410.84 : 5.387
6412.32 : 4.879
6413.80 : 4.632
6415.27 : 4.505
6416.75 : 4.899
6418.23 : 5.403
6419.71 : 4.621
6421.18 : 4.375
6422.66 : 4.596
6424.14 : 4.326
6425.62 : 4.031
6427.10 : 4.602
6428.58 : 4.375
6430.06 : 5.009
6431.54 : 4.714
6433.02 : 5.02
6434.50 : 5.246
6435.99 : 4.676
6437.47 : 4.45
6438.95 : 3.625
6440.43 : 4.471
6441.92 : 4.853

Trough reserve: 3.5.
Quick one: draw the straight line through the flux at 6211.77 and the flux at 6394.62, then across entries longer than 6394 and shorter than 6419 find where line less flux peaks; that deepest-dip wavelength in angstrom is 6409.37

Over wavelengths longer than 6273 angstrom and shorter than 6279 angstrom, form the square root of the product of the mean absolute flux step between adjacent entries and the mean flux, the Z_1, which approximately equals 0.85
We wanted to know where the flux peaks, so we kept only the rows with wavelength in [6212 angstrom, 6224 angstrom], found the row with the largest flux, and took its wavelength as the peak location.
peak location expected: 6213.20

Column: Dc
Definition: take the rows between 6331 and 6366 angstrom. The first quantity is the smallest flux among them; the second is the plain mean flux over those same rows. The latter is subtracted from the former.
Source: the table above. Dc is -0.58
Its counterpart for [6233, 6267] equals -0.47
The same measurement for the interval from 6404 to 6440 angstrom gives -1.03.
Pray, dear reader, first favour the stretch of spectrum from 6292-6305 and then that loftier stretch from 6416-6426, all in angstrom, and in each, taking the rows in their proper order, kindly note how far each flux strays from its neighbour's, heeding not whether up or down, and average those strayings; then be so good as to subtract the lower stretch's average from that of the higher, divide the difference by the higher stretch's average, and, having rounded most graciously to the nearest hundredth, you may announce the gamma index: -0.01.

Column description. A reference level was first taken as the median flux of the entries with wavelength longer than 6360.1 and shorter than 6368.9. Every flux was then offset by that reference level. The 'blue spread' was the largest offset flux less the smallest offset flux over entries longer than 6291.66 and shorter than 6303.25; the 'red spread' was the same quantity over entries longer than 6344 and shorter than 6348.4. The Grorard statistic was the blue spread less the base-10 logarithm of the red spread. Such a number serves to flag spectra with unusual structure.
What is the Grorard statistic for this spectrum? 1.3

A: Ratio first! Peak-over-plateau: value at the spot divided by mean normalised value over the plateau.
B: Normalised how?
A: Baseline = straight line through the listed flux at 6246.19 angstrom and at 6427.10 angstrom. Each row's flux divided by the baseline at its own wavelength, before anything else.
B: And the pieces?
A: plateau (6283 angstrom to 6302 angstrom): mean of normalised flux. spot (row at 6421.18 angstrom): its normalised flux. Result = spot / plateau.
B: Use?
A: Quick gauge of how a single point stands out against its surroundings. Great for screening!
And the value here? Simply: 0.94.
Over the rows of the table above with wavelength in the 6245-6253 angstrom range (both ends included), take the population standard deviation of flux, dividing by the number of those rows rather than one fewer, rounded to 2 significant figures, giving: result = 0.21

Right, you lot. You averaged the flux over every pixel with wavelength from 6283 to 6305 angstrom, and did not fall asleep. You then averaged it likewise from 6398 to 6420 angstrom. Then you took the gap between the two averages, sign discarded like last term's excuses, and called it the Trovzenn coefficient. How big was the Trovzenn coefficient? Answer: 1.50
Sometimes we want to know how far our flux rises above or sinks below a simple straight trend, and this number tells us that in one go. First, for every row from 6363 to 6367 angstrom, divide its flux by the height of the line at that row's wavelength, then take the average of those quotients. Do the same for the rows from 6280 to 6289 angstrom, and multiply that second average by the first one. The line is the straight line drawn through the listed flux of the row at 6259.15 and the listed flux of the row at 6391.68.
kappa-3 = 1.44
